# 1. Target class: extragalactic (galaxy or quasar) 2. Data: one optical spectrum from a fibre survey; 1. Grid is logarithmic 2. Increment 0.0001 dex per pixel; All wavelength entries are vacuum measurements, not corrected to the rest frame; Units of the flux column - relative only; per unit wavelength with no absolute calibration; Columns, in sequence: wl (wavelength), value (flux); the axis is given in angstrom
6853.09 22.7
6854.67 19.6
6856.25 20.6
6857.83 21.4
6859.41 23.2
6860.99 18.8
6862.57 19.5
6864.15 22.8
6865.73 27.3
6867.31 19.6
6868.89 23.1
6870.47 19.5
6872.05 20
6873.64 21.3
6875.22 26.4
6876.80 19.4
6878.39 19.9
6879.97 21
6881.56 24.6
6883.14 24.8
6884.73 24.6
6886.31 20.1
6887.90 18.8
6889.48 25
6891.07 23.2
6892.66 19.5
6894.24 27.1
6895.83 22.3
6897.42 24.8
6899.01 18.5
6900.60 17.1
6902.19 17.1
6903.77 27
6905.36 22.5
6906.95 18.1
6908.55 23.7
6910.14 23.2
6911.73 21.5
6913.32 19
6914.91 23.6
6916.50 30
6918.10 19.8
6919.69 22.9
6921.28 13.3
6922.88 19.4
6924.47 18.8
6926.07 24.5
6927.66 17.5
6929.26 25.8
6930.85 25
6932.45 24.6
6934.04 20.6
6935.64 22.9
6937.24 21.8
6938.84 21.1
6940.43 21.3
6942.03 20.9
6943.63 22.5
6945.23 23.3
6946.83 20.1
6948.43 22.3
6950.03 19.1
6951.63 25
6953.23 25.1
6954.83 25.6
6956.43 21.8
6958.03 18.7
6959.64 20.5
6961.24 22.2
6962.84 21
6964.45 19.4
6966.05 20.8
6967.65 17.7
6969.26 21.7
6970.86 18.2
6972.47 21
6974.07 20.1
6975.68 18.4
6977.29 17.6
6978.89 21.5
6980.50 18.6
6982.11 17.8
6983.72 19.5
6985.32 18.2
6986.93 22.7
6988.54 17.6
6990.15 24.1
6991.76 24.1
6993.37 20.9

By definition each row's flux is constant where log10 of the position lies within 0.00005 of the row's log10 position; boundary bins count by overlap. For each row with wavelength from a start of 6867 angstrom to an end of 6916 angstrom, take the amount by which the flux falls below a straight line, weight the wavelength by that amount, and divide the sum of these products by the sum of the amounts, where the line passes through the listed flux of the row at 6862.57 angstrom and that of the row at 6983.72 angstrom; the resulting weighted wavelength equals 6891.3 angstrom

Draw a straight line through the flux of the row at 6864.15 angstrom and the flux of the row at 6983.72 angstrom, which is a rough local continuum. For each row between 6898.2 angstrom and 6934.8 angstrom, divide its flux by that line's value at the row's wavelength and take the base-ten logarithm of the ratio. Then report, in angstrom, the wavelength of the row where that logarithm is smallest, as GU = 6921.28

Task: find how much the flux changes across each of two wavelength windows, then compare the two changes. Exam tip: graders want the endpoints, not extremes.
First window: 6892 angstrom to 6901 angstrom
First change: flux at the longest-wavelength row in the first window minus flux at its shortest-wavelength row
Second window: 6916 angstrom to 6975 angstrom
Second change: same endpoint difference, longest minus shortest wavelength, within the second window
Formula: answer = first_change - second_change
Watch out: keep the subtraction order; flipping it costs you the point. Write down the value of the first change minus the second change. 7.5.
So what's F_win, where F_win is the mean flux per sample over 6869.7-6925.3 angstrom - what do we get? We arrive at 21.7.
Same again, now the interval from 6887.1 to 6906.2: 21.9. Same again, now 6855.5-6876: 21.8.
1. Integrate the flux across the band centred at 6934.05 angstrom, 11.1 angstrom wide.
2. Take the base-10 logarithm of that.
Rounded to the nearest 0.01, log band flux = 2.41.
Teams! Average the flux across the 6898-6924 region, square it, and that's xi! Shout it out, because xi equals 443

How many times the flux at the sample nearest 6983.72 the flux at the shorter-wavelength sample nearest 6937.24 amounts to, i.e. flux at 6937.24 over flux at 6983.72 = 1.12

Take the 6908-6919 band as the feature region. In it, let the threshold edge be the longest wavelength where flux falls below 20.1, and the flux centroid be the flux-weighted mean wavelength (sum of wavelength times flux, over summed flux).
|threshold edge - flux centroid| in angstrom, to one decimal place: 4.7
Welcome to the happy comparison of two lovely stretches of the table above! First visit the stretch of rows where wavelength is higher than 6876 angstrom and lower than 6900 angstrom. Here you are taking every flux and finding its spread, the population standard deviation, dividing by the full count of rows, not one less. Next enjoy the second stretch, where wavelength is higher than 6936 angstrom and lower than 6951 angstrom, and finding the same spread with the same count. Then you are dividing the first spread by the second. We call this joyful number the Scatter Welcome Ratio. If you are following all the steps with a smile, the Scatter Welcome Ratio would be 2.2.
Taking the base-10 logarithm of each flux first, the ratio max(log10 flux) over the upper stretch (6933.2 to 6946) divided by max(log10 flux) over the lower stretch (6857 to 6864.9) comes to 1.00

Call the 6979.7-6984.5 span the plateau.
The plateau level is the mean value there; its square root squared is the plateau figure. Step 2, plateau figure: 18.6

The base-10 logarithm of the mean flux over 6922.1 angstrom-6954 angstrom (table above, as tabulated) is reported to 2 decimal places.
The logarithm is 1.34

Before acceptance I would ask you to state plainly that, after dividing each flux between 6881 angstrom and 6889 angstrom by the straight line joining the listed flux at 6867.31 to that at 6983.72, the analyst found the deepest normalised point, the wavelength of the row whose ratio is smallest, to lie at 6887.90 angstrom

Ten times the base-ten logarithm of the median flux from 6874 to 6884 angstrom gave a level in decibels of 13.6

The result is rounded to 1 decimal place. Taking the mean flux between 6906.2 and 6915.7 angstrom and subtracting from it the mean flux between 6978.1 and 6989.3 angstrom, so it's 2.1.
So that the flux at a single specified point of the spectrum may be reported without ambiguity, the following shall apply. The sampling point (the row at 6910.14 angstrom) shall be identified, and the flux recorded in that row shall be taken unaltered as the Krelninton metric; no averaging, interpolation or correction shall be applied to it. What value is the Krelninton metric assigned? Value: 23.2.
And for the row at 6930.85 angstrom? 25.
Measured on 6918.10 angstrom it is 19.8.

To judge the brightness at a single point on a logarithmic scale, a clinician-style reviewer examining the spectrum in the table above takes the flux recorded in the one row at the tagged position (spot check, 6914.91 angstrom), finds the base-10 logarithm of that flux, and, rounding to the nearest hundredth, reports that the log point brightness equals 1.37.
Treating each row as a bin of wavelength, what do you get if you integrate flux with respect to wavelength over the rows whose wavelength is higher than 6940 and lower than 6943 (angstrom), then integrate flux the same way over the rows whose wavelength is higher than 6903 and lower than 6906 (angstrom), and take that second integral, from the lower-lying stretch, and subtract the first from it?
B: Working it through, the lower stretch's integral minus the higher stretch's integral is 11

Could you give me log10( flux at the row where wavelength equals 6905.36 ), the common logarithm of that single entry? 1.35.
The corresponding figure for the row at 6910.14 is 1.37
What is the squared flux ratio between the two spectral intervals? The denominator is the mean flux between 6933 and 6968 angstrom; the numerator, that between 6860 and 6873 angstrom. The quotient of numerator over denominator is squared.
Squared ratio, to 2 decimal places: 0.98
